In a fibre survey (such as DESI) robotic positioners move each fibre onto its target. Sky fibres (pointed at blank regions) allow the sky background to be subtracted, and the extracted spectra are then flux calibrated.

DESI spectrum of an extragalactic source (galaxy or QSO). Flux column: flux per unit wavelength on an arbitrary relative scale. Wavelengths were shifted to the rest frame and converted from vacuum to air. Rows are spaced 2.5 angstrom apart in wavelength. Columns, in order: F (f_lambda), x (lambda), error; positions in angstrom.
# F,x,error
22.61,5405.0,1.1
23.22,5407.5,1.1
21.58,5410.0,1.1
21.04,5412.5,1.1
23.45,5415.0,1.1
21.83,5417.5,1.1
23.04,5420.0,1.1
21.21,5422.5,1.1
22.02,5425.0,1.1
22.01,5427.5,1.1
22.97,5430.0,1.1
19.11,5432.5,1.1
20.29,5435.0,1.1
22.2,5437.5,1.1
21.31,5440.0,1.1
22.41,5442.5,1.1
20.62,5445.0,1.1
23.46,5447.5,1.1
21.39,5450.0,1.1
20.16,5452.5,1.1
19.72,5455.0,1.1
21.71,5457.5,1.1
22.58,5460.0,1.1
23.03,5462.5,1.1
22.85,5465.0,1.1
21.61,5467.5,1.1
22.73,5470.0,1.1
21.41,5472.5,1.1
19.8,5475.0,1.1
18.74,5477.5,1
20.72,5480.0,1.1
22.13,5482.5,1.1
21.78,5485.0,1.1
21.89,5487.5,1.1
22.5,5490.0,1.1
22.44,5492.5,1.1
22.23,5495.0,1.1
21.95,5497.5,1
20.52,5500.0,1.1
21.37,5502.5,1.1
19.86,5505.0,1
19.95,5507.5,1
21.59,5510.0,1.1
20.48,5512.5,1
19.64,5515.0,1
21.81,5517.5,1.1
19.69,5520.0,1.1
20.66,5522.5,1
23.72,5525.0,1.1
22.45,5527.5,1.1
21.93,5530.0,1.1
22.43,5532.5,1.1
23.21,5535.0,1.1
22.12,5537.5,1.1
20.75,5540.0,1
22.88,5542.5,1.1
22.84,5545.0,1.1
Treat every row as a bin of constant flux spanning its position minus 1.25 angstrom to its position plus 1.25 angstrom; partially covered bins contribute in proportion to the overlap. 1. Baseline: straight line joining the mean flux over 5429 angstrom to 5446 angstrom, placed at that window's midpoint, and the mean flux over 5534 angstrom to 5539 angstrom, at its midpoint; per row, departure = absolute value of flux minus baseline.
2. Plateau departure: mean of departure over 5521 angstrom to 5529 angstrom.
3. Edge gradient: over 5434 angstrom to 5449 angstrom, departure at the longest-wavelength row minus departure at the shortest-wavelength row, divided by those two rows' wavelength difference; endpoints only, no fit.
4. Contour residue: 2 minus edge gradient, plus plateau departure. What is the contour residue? 3.0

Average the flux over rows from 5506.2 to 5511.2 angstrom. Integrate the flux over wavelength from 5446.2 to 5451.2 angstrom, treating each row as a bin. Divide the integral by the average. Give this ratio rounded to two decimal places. 5.40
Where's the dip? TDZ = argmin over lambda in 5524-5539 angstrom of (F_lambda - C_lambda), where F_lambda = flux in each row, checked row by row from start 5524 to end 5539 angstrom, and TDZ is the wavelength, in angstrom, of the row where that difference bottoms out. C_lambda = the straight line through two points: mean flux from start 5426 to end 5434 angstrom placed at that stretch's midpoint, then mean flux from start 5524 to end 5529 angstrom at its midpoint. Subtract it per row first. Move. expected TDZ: 5530.0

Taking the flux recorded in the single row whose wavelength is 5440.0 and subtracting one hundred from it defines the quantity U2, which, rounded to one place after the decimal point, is -78.7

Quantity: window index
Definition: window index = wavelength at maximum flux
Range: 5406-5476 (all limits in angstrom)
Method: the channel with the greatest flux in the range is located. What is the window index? 5447.5 angstrom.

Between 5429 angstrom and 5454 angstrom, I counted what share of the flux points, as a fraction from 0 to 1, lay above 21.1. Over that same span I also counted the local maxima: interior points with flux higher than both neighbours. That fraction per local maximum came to 0.20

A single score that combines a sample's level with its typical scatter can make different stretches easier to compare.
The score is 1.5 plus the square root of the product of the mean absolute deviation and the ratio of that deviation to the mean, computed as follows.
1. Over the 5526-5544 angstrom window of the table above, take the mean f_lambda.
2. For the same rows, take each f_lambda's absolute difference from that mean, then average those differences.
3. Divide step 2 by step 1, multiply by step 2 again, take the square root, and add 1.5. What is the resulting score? 1.62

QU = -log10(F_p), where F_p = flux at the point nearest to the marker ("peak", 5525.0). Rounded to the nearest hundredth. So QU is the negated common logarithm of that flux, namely -1.38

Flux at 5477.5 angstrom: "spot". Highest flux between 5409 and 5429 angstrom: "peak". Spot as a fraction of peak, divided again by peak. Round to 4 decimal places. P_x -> 0.0341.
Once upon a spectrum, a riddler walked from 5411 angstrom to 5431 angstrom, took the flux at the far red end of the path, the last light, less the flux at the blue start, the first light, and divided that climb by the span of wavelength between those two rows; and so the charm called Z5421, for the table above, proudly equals 0.11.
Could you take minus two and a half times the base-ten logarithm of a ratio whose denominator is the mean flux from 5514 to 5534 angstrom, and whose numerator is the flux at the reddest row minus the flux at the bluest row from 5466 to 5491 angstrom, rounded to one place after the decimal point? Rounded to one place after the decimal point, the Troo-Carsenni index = 3.5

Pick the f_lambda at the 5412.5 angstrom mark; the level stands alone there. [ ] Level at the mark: 21.04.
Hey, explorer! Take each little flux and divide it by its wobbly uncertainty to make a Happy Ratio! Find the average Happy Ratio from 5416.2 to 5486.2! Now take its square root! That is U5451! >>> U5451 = 4.43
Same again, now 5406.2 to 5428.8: 4.49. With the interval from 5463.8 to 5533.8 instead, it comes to 4.46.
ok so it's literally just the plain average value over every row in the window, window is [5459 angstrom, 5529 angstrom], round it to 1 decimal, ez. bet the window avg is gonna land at 21.4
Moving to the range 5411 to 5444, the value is 21.8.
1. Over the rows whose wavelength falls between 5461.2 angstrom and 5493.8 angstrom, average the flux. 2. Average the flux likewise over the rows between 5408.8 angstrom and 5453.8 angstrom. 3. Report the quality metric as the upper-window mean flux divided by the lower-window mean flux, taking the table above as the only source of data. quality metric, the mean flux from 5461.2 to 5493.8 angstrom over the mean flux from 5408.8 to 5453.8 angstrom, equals 1.00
